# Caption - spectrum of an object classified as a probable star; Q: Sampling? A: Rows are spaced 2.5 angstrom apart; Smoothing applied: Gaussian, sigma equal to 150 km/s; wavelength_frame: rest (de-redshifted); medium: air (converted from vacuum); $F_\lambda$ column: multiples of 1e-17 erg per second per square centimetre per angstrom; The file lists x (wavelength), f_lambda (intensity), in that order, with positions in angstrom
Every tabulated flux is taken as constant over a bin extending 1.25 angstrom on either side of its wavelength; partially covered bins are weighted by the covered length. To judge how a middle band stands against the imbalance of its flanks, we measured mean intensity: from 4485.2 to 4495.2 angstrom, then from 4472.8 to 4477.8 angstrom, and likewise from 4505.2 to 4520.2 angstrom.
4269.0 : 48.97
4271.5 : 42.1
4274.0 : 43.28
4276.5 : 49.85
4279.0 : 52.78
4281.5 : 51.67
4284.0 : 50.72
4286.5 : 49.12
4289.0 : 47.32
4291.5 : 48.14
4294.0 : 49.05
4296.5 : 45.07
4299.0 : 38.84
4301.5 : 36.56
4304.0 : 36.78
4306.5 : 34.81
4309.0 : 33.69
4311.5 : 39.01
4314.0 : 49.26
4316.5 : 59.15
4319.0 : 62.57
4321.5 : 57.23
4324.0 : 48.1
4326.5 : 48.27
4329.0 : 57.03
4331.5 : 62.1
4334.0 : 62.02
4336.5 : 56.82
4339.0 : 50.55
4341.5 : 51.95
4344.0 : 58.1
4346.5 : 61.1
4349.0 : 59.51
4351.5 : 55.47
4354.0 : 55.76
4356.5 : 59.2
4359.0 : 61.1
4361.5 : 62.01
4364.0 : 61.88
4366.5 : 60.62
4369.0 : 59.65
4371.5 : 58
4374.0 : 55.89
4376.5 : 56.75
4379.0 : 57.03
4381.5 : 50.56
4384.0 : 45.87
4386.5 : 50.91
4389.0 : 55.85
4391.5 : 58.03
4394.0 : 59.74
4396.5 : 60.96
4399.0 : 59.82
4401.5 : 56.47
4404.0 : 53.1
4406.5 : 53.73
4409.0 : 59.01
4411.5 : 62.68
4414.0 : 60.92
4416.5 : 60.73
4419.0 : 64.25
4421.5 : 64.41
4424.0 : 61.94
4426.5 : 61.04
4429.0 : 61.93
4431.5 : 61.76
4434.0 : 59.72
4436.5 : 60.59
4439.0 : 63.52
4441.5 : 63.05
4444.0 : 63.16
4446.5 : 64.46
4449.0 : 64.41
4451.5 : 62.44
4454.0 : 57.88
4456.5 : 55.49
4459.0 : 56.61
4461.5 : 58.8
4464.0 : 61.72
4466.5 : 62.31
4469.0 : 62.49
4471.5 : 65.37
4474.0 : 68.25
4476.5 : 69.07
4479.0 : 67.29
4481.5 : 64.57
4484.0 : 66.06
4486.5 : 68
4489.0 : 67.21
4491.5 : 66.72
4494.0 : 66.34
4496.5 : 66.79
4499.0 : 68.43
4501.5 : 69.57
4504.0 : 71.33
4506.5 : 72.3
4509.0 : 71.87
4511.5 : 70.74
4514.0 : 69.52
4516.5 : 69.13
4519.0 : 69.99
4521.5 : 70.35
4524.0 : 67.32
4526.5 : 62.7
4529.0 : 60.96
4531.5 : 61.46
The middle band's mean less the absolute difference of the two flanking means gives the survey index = 65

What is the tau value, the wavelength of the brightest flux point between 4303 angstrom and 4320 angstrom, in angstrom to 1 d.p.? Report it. 4319.0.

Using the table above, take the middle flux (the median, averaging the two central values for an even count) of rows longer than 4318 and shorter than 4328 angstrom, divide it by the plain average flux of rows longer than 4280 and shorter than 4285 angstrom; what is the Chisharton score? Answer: 1.03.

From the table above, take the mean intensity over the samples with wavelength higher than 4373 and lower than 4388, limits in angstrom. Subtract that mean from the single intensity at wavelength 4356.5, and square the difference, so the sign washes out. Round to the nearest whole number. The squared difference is 41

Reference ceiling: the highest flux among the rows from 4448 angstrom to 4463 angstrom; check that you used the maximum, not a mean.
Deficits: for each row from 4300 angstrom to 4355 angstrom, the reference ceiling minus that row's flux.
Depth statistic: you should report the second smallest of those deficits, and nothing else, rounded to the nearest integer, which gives 2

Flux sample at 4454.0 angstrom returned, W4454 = 57.88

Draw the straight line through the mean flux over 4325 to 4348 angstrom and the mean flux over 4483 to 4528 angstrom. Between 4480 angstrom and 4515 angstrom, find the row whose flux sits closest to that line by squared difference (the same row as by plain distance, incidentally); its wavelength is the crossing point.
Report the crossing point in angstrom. 4489.0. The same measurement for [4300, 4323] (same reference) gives 4321.5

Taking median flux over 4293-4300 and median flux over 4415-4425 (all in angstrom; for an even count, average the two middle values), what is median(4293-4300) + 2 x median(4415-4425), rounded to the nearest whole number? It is 171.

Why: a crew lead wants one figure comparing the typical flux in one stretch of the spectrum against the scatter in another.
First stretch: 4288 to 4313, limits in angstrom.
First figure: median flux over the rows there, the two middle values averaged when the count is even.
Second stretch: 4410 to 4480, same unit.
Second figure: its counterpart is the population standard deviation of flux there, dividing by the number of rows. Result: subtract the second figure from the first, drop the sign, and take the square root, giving 6.0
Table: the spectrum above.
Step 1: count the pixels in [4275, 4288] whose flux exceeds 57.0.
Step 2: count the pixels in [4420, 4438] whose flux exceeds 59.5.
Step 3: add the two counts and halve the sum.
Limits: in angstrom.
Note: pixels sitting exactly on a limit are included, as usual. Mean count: 3.50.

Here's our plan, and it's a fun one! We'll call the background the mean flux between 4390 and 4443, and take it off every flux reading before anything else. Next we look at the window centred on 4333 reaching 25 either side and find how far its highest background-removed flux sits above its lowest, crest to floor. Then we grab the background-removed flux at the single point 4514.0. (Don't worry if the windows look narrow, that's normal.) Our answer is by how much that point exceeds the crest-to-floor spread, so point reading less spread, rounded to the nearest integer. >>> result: -20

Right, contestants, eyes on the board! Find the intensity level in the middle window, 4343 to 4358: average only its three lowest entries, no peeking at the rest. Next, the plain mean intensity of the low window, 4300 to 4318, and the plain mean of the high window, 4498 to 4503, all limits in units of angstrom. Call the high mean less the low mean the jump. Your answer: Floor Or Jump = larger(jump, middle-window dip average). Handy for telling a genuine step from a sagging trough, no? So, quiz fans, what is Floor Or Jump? 56.4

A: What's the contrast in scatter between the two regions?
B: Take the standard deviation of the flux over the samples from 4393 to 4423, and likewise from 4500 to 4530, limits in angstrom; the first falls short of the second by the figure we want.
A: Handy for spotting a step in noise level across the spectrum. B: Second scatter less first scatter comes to -0.1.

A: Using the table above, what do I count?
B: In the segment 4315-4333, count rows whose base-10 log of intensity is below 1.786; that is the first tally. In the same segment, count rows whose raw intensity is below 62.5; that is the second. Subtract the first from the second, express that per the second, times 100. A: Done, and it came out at 17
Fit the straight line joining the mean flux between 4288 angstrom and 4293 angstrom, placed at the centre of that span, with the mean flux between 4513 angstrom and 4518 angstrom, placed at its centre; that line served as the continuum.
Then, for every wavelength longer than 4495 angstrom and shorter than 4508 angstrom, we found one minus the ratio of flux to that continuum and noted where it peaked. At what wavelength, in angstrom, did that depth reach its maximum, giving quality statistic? 4496.5 angstrom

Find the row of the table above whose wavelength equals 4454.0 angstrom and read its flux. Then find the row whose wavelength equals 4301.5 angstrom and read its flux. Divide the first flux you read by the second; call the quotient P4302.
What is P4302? 1.58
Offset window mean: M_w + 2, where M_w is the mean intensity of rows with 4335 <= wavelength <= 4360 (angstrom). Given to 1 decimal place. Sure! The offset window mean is 59.0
